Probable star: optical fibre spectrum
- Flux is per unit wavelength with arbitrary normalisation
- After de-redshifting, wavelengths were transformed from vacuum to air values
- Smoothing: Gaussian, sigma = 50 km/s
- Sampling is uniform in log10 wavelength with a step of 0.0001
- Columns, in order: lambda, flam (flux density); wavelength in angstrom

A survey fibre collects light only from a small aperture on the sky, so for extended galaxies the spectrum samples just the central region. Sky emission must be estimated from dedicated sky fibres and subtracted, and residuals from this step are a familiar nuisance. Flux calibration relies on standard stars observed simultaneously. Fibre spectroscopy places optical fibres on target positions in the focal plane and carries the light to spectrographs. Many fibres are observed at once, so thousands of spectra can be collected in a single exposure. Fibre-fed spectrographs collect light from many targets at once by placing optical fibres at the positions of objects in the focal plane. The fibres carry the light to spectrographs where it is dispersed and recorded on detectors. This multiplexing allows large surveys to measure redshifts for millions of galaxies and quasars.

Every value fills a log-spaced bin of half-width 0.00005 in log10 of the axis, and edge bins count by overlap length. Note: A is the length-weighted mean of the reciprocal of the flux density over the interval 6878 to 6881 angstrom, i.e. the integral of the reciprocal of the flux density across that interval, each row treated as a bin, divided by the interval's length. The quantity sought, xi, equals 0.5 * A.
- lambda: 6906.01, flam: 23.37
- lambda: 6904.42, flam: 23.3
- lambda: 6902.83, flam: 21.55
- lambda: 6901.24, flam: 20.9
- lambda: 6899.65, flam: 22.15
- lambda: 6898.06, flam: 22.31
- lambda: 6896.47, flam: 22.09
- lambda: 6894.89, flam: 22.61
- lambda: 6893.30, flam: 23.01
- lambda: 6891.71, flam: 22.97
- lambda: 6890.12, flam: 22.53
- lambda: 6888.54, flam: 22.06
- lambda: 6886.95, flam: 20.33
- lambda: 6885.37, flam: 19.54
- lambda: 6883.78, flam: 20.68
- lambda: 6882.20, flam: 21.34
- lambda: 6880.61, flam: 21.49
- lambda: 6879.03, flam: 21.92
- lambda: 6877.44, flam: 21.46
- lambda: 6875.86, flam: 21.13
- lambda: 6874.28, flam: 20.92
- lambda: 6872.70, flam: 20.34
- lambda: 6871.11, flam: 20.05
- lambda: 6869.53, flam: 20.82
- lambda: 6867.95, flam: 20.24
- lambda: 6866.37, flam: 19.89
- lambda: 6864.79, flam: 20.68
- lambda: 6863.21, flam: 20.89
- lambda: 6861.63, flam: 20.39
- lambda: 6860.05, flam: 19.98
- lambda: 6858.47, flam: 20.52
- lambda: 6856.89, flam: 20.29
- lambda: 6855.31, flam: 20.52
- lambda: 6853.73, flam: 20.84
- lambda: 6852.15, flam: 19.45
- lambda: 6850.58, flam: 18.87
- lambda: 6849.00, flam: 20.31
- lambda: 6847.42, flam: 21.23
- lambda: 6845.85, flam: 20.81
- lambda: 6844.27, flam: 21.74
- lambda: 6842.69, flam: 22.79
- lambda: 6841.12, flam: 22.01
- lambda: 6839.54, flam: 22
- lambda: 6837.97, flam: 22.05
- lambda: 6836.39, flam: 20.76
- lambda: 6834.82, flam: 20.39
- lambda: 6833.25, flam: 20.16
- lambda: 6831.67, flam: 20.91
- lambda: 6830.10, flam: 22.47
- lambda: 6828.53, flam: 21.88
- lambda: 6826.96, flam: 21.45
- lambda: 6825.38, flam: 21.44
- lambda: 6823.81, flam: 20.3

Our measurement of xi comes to 0.0230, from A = 0.046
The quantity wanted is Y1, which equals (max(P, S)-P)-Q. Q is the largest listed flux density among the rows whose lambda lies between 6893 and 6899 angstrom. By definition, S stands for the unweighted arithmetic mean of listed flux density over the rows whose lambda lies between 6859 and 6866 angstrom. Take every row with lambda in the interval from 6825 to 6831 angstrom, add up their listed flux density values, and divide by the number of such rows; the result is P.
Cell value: -23.0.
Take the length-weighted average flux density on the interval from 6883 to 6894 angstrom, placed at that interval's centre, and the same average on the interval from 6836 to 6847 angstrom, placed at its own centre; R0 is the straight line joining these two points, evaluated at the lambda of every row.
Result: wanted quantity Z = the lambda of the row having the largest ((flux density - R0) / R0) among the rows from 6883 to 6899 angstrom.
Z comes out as 6893.30 angstrom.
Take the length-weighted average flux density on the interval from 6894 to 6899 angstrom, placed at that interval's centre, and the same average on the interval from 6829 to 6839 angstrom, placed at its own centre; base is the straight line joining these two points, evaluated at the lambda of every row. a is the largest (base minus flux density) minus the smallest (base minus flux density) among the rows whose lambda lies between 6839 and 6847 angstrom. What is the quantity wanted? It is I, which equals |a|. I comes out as 2.0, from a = 2.0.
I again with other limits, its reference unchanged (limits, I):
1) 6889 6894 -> 0.4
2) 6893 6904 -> 2.3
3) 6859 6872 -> 1.1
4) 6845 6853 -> 2.4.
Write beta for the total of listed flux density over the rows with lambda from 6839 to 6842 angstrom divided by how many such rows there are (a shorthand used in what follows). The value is 22.0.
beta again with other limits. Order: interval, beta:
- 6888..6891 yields 22.3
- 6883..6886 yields 20.1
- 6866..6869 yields 20.1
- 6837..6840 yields 22.0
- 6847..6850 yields 20.8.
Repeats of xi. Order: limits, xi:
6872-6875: 0.0243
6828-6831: 0.0226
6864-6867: 0.0246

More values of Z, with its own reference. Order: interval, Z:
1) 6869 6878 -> 6877.44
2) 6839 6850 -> 6842.69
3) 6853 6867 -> 6863.21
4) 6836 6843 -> 6842.69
